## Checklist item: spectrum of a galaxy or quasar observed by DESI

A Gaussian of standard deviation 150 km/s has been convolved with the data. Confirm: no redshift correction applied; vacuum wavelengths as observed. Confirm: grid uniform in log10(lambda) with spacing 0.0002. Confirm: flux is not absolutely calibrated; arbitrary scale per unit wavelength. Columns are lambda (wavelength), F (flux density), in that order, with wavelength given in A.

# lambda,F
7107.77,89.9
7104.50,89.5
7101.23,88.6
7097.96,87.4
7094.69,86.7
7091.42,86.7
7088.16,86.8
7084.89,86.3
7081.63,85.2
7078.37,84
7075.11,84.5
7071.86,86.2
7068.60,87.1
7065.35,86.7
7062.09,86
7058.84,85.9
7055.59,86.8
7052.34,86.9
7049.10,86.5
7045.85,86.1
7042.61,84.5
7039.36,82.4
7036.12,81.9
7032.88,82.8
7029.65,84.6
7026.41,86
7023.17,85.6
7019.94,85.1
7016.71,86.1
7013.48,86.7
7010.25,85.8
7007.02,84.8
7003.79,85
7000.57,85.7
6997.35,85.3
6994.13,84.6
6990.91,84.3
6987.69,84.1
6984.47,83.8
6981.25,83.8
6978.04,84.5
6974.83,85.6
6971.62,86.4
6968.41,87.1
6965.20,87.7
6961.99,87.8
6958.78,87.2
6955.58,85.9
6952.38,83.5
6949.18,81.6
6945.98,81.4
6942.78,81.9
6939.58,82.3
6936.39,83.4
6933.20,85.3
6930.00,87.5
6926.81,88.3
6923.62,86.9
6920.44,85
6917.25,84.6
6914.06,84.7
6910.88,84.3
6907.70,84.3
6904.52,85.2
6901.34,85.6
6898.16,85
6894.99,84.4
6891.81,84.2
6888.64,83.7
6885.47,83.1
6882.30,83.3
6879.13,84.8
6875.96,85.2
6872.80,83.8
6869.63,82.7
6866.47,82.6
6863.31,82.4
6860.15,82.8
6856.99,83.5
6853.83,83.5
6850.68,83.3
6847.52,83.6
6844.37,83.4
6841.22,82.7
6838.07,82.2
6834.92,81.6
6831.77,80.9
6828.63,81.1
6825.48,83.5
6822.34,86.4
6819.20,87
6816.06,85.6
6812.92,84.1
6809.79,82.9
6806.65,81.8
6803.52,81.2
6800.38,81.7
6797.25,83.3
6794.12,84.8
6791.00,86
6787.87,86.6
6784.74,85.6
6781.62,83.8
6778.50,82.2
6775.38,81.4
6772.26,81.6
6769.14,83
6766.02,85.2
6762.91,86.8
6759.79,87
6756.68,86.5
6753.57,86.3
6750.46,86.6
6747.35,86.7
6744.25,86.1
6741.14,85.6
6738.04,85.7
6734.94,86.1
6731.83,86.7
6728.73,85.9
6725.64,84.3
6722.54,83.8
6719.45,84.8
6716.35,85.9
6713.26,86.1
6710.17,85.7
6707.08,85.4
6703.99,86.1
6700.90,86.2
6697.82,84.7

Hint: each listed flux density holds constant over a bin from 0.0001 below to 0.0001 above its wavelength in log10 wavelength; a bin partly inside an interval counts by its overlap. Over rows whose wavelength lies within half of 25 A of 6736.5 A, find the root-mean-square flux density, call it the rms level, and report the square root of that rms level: 9.27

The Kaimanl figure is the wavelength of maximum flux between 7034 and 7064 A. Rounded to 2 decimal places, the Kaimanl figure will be 7052.34 A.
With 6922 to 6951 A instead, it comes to 6926.81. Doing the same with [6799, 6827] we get 6819.20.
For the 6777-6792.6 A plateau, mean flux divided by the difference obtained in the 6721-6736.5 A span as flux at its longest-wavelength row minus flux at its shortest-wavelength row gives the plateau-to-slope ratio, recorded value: 37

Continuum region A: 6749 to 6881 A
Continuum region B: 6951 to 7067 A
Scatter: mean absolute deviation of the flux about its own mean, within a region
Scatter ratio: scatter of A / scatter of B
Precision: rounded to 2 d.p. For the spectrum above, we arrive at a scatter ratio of 1.35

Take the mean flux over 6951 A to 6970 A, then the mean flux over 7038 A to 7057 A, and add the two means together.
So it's 172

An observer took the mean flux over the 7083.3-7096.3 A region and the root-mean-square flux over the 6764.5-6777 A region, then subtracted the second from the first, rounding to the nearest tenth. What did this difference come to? 3.8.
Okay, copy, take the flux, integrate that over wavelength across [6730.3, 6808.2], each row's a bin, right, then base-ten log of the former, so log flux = 3.82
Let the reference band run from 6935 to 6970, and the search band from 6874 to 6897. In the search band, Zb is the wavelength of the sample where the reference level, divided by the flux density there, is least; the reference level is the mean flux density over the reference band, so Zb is 6875.96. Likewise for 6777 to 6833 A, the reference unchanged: 6819.20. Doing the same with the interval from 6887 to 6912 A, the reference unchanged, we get 6901.34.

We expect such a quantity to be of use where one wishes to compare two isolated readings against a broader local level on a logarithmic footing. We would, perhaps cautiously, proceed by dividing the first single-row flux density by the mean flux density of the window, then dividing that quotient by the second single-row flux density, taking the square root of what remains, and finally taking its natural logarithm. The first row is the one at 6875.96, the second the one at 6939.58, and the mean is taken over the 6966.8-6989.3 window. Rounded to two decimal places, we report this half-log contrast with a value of -2.20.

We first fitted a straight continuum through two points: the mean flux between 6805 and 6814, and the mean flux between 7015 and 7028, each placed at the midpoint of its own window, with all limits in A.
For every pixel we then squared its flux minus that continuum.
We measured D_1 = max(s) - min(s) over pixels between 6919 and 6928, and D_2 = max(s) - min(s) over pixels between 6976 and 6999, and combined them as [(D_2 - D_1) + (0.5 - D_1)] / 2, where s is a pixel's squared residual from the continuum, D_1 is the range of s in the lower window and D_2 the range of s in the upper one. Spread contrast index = -13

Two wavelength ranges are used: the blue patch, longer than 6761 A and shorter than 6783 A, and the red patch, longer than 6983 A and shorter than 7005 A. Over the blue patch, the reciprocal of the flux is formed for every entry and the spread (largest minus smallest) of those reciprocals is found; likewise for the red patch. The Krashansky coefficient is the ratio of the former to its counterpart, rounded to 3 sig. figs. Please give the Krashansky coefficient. 2.89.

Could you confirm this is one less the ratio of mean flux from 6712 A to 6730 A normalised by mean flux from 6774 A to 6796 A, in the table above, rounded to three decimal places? -0.009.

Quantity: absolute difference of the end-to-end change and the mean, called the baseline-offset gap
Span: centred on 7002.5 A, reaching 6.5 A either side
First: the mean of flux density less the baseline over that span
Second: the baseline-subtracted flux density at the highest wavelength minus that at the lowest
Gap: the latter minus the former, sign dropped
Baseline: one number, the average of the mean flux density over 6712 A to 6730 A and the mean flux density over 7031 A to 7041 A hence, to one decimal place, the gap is 1.9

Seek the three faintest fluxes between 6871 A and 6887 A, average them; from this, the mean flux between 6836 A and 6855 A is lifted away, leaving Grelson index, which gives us 0.3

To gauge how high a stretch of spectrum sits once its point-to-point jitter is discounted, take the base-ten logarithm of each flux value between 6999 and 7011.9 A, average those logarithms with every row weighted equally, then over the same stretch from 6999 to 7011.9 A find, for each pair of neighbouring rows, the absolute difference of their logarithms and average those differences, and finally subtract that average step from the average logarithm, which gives 1.93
